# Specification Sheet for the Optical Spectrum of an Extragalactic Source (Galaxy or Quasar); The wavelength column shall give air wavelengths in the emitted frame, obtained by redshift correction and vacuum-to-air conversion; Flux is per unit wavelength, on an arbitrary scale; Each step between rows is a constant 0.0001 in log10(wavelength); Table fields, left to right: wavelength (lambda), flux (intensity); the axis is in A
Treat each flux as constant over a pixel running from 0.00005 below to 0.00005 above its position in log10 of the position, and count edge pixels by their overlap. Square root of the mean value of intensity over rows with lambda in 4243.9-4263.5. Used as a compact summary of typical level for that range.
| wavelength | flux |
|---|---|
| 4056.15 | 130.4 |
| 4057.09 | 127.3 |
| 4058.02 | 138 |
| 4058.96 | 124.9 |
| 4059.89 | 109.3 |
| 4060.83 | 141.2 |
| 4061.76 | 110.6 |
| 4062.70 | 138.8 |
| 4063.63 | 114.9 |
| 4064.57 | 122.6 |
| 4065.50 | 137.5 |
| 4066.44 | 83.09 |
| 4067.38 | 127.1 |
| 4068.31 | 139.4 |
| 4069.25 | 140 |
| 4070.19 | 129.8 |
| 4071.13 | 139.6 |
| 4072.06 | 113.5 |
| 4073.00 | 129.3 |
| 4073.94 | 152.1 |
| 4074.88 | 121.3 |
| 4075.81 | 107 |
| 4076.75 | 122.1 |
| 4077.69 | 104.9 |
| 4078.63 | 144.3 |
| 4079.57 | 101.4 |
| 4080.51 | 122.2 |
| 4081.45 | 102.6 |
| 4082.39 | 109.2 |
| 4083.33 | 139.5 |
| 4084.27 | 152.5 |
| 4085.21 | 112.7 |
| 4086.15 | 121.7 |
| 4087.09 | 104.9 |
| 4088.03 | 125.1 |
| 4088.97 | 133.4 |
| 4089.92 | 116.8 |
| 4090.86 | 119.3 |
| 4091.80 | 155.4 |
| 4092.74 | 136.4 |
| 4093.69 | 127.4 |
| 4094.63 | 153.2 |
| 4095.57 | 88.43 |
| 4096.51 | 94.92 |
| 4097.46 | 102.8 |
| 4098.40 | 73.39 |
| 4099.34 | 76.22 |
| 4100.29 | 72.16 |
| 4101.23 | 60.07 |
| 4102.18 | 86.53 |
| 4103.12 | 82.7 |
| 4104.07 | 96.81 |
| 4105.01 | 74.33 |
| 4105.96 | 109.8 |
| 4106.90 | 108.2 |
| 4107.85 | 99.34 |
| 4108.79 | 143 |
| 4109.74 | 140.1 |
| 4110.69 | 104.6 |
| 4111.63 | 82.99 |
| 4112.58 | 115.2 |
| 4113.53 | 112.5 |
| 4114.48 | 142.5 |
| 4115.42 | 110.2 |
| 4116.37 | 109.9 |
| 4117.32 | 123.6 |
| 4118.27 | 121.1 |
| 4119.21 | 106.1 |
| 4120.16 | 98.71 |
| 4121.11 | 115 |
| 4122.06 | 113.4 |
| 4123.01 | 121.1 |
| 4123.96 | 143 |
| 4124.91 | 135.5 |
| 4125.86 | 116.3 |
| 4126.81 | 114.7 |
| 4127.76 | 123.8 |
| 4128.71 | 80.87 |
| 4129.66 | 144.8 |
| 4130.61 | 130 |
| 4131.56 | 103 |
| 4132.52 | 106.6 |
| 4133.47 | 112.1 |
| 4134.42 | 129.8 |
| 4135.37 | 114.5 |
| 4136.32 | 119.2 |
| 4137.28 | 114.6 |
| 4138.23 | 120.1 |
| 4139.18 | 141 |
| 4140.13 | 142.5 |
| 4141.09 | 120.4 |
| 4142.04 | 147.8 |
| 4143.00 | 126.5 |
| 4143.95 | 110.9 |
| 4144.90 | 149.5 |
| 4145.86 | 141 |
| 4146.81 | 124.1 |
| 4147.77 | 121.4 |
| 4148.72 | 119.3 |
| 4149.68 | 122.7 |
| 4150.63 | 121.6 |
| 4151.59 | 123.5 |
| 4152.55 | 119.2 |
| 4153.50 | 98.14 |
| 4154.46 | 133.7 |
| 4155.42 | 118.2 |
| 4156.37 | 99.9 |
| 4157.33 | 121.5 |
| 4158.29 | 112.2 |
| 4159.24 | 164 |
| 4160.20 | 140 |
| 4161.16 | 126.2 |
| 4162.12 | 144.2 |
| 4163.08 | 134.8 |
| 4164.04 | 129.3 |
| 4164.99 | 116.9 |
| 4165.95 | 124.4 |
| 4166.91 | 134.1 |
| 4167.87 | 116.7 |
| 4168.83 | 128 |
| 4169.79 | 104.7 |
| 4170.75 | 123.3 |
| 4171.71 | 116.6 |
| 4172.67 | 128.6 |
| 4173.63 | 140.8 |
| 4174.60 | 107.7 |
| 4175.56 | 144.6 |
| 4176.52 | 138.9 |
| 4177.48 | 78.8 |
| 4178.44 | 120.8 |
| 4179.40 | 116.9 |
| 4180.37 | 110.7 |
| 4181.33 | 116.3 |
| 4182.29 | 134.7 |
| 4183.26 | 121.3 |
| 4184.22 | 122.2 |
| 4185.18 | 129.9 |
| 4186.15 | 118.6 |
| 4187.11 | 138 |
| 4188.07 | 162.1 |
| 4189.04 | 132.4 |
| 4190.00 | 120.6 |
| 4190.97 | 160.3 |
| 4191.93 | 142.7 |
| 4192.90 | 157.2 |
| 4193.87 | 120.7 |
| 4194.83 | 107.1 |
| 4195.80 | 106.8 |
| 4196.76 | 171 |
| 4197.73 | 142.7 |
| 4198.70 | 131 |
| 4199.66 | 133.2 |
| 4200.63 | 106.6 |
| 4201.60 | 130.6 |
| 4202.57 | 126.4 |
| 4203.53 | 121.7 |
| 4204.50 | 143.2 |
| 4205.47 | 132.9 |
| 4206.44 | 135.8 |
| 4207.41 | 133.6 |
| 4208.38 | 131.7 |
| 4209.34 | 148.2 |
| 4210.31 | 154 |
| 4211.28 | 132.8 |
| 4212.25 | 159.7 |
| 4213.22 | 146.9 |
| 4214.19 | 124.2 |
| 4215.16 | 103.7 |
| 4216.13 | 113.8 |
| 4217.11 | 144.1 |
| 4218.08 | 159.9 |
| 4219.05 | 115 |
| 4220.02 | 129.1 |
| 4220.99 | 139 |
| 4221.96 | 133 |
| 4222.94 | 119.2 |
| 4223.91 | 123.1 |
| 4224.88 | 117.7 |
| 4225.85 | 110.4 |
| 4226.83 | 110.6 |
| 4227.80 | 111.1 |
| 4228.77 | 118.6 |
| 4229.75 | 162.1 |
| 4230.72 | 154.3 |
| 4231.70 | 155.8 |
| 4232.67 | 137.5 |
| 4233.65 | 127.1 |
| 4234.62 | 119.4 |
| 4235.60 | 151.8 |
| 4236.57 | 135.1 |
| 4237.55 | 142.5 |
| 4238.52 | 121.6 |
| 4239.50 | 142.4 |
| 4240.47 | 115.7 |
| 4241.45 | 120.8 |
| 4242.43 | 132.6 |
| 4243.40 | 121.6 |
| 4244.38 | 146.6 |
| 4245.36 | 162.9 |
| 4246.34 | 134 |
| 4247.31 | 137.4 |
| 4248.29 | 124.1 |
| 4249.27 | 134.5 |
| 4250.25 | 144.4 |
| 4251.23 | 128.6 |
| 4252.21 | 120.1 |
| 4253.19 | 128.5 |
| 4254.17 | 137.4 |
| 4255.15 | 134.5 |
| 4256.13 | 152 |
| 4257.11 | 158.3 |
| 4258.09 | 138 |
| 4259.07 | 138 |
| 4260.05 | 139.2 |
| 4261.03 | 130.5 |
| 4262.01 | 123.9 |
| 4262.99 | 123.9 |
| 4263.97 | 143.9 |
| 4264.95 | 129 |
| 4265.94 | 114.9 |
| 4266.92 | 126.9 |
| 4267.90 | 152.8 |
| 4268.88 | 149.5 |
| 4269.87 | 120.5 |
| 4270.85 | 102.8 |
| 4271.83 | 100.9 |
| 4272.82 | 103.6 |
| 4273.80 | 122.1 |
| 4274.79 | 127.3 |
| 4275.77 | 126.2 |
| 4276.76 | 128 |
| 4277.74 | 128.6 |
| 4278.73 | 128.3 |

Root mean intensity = 11.7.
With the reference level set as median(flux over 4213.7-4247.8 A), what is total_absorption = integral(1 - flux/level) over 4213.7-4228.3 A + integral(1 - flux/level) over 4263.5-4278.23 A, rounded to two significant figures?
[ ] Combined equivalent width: 1.1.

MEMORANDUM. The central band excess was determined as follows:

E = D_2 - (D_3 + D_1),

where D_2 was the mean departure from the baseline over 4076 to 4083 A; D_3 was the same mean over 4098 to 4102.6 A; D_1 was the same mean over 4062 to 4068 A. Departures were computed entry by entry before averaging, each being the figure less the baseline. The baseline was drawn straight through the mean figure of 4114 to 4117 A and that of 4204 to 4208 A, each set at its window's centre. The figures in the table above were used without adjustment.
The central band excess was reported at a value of 37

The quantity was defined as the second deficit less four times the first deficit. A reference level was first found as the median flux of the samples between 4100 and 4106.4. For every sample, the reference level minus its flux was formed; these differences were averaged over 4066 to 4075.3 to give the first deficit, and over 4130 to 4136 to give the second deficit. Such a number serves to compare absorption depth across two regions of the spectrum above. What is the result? 146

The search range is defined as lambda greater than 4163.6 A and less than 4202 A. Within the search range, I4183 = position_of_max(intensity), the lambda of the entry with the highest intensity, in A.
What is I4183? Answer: 4196.76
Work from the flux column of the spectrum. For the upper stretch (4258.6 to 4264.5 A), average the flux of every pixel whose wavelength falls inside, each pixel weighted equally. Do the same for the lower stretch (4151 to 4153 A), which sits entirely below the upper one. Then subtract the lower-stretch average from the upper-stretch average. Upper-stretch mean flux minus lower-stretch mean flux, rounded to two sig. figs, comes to 12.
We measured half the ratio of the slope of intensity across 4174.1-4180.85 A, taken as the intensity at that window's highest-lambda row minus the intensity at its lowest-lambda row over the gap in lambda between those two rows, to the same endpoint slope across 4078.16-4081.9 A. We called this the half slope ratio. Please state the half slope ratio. 0.0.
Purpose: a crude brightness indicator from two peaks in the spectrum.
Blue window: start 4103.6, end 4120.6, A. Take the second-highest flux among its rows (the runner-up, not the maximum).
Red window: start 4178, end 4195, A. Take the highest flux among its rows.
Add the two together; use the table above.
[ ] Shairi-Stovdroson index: 305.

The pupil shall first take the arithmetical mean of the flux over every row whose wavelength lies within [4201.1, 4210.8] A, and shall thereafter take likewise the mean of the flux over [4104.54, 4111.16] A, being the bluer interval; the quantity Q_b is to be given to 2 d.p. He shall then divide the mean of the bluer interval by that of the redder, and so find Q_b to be 0.82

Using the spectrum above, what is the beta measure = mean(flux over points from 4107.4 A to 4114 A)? 114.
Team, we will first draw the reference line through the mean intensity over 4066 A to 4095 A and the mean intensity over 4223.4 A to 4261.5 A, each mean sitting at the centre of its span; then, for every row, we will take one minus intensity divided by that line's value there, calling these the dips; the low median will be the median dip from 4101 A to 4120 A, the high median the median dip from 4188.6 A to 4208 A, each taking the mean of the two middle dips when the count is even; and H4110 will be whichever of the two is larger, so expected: 0.14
